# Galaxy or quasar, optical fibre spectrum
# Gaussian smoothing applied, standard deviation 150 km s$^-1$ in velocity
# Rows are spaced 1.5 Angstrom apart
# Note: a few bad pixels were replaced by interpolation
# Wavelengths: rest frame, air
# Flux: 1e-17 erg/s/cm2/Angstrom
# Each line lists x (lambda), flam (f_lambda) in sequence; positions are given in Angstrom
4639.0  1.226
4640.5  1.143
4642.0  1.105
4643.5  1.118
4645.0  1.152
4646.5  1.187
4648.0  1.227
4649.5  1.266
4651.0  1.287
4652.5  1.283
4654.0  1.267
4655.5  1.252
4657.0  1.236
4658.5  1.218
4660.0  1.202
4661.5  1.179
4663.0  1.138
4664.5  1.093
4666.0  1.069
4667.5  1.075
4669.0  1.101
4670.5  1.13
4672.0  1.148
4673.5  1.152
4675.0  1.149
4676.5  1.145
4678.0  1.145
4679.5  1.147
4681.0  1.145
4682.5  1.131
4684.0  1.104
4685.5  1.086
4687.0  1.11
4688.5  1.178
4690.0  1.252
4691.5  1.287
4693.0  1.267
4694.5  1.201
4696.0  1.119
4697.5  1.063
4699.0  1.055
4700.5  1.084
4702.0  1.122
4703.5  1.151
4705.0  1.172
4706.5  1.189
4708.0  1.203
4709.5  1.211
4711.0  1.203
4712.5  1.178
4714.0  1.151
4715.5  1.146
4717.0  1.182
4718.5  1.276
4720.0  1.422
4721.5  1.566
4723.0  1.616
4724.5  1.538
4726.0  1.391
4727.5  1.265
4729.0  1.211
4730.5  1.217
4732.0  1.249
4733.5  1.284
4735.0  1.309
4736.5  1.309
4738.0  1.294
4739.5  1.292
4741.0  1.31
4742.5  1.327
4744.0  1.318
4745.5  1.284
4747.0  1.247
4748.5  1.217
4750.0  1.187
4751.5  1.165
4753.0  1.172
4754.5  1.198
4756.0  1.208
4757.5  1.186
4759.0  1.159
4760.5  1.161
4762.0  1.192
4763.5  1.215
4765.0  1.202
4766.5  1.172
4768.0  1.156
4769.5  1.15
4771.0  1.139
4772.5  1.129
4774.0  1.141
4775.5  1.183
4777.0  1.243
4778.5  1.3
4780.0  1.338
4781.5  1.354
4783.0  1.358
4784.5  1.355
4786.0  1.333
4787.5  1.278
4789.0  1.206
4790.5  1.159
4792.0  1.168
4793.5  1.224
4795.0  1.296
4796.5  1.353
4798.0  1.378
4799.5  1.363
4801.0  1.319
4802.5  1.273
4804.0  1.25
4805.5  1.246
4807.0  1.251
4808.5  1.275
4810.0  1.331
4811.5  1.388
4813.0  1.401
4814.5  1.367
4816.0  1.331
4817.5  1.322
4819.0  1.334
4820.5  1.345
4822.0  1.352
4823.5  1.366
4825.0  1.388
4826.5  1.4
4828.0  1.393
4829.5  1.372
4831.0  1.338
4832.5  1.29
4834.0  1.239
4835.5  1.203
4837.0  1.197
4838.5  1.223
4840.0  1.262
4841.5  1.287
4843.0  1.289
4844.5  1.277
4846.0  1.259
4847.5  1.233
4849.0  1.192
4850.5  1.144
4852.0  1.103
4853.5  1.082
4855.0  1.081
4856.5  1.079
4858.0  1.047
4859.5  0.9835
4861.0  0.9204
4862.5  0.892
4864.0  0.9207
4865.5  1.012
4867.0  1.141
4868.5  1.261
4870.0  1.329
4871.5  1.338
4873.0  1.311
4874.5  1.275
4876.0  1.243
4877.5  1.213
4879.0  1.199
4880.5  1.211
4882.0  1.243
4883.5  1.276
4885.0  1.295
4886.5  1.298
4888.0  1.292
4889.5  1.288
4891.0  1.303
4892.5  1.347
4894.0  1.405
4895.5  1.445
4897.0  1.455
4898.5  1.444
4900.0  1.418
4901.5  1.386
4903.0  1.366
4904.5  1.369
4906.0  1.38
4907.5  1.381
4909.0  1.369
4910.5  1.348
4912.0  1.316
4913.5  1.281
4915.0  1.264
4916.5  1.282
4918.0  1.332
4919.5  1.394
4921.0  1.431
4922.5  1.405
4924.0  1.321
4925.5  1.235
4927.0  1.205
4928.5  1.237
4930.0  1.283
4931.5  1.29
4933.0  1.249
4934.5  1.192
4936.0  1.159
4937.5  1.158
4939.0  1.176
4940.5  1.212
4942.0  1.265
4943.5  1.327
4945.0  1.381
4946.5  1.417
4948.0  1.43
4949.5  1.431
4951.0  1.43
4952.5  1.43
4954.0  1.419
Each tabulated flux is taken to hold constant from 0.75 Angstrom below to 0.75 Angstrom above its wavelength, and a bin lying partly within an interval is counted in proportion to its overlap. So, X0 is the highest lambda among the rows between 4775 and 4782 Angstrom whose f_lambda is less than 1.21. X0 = 4775.5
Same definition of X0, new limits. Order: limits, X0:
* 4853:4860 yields 4859.5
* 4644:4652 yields 4646.5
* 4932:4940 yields 4939.0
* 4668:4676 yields 4675.0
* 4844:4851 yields 4850.5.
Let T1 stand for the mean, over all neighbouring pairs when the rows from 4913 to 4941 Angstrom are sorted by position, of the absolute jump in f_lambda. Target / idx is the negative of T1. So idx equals -0.0378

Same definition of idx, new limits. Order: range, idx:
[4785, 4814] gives -0.0378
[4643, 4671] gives -0.0249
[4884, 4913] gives -0.0194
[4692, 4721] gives -0.0394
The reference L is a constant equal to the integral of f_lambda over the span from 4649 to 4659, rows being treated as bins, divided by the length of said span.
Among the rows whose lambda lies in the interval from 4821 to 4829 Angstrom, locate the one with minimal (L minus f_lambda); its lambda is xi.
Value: 4826.5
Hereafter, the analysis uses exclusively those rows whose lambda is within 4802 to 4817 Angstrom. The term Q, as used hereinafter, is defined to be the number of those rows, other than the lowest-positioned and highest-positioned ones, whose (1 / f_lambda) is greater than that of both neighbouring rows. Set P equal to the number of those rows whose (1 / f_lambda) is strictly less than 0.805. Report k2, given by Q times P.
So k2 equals 10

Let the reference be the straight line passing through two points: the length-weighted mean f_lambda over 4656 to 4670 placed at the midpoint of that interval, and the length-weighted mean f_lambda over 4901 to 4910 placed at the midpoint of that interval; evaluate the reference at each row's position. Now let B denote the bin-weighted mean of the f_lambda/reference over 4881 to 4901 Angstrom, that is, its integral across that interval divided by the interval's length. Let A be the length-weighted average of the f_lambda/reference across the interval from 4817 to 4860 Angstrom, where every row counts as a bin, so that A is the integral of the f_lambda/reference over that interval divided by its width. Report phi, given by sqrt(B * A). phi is 0.97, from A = 0.95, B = 0.99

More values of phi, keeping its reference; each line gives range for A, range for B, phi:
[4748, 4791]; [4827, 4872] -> 0.93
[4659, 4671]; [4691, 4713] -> 0.98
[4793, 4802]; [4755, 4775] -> 0.99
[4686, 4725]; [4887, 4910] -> 1.02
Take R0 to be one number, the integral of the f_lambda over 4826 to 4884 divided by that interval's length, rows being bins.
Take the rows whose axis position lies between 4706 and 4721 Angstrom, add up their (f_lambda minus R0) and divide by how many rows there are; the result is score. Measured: 0.02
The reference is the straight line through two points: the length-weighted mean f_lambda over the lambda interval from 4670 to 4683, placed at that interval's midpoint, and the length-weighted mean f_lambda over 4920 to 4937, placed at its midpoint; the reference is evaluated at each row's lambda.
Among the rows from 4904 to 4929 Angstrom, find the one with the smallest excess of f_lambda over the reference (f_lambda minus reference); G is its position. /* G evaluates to 4927.0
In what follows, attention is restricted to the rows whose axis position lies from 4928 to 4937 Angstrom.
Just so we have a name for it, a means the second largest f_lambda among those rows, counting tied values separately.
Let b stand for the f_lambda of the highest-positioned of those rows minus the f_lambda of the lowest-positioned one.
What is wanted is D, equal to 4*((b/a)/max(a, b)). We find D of -0.19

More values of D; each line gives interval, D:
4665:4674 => 0.25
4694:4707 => -0.03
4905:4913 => -0.13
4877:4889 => 0.19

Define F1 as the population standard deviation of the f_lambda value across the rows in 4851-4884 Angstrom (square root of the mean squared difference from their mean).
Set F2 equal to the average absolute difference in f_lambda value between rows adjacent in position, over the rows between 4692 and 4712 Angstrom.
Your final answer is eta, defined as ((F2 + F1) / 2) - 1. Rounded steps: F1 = 0.136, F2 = 0.0313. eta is -0.92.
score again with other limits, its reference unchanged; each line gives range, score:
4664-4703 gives -0.06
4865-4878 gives 0.04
